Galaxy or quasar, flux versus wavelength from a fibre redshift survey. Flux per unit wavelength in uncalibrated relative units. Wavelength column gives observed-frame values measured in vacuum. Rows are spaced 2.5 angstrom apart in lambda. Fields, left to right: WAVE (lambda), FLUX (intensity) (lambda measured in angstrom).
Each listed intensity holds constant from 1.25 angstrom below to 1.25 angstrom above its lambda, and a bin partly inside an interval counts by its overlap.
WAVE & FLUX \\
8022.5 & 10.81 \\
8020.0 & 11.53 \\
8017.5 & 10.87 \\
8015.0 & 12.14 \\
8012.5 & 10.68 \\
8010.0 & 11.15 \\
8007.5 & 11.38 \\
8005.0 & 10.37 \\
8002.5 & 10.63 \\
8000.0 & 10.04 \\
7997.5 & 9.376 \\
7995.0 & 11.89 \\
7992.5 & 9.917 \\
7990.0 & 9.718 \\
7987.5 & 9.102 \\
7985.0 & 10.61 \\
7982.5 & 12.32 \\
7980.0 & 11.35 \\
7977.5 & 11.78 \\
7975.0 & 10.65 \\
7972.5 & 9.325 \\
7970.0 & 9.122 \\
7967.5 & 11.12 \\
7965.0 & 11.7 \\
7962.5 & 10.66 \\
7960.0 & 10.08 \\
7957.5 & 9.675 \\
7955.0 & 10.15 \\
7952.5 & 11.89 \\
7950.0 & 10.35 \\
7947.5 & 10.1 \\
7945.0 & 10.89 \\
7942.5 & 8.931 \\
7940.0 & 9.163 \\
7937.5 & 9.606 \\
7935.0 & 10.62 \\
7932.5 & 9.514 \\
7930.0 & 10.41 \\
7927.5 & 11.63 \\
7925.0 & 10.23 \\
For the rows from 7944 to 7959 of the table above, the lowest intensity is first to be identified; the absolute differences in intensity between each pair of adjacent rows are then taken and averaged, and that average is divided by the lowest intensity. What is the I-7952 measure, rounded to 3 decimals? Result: 0.099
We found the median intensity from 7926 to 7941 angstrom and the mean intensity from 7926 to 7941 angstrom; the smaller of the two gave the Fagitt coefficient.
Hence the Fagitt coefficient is 10.01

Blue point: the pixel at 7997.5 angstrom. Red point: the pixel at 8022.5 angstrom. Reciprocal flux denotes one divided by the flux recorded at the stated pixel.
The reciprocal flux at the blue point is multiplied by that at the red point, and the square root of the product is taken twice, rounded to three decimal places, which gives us 0.315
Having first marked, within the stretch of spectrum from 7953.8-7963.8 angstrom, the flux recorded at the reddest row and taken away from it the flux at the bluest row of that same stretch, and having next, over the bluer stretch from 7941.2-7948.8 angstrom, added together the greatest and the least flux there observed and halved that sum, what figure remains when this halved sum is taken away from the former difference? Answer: -9.4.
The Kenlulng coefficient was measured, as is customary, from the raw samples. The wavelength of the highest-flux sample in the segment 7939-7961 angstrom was 7952.5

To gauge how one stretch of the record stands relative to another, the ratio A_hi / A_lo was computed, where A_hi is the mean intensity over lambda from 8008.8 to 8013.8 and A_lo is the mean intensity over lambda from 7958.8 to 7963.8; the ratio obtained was 1.05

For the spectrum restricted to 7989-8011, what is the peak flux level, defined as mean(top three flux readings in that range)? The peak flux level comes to 11.5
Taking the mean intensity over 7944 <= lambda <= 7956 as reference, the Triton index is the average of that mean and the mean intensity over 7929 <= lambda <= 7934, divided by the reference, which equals 0.967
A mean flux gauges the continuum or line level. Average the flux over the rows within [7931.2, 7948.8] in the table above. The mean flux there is 9.8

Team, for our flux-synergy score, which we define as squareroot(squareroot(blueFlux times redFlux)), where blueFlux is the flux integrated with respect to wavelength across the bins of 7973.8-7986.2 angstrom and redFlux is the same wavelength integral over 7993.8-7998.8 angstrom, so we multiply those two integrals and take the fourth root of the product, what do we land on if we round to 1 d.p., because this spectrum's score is 9.3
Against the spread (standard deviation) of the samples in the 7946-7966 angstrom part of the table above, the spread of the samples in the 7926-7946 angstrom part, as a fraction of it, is 1.2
